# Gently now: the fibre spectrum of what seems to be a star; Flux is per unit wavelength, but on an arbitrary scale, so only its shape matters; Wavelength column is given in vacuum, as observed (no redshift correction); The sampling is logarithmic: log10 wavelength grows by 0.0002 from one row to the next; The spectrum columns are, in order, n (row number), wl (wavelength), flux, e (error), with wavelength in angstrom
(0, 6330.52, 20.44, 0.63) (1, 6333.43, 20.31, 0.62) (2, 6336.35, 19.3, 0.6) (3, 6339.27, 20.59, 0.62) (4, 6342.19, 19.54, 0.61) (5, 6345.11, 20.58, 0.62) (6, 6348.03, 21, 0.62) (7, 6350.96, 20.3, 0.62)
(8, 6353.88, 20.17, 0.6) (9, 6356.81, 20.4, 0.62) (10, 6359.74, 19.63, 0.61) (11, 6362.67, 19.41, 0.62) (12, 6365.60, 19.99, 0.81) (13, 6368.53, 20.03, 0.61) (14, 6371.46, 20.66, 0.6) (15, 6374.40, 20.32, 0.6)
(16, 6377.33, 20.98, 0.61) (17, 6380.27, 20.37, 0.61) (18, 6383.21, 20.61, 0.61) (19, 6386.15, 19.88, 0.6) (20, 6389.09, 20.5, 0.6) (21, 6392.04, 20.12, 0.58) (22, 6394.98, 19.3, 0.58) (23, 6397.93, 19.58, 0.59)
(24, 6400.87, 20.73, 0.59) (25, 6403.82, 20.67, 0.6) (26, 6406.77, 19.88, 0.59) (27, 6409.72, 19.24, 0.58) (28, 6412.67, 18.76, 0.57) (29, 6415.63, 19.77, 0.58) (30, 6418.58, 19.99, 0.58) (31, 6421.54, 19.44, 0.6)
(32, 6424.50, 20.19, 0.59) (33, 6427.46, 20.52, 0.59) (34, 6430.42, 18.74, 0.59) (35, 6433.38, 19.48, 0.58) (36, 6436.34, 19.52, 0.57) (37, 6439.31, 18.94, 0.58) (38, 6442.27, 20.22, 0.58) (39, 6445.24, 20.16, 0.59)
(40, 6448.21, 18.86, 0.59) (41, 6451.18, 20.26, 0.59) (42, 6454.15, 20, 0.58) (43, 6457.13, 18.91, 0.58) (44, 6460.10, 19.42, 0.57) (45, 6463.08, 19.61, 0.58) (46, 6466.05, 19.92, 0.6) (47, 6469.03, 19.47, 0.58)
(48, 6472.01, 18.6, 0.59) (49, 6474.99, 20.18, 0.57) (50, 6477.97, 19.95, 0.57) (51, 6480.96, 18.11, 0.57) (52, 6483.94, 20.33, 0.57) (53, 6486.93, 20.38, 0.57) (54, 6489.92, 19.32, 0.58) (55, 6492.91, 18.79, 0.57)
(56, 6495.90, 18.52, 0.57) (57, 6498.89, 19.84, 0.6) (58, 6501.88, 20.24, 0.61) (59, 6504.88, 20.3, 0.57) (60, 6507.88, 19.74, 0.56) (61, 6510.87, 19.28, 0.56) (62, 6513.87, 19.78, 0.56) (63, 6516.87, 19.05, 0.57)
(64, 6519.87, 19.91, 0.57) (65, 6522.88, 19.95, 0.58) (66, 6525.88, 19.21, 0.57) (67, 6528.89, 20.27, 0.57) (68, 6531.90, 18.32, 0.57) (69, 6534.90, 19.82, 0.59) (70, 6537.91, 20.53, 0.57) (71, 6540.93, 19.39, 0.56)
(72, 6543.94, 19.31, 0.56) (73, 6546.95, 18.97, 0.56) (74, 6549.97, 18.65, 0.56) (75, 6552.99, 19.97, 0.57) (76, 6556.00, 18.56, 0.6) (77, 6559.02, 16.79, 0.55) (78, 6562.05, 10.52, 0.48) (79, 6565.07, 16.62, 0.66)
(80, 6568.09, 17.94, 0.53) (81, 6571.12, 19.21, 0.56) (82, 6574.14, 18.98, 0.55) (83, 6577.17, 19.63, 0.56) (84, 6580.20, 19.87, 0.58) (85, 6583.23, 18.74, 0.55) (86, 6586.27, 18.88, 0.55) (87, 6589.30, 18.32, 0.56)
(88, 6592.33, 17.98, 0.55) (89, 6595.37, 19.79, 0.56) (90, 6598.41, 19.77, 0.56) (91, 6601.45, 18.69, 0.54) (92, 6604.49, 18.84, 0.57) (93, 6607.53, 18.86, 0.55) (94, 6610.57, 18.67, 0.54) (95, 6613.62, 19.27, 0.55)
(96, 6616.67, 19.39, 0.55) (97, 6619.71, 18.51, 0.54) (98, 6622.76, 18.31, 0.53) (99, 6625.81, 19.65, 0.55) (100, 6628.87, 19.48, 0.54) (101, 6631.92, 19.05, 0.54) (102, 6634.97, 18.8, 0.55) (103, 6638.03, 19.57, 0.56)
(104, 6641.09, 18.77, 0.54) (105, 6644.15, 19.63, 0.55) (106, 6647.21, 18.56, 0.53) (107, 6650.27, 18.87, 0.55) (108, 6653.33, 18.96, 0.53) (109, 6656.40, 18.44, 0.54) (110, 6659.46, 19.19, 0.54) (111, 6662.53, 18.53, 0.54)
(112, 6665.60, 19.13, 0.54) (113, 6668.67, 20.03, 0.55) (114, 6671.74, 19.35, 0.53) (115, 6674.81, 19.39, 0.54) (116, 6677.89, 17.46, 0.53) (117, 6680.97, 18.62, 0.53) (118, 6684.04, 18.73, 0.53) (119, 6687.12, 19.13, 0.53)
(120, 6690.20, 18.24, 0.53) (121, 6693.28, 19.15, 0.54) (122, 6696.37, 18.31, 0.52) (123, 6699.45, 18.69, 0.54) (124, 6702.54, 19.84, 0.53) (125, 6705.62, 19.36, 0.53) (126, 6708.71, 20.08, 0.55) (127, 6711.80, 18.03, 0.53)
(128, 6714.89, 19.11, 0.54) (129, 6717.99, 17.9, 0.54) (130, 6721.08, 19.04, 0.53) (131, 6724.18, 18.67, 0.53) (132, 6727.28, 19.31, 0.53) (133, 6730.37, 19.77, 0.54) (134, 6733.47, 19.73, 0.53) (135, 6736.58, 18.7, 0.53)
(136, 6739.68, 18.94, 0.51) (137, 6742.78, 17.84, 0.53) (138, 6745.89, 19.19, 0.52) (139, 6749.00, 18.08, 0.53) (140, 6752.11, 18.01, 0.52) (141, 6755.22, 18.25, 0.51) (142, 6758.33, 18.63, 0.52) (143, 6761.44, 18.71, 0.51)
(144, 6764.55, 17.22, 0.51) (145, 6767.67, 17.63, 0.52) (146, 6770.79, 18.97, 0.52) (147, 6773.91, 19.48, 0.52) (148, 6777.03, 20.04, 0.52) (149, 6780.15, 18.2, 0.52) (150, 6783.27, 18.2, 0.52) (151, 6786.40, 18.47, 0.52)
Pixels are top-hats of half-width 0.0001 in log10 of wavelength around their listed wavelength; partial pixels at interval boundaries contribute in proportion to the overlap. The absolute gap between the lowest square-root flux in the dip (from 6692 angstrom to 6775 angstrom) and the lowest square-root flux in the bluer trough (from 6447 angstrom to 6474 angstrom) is 0.16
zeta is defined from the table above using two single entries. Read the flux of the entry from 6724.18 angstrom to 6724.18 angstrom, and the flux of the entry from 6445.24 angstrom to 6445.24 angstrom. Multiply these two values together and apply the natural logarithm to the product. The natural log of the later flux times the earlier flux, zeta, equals 5.931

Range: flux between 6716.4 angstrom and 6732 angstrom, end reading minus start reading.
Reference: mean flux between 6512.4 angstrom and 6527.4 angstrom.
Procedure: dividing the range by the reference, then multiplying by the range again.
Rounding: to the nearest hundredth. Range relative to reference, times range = 0.18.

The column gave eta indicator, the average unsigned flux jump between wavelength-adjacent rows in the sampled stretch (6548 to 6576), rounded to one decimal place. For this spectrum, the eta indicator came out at 2.5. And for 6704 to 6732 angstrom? 1.0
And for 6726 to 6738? 0.5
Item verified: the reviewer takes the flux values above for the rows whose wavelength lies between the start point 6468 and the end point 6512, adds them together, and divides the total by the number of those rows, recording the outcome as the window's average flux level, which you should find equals 19.5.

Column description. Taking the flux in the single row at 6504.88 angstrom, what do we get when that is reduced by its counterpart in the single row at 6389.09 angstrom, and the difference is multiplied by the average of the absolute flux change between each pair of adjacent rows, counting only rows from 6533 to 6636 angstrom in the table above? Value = -0.2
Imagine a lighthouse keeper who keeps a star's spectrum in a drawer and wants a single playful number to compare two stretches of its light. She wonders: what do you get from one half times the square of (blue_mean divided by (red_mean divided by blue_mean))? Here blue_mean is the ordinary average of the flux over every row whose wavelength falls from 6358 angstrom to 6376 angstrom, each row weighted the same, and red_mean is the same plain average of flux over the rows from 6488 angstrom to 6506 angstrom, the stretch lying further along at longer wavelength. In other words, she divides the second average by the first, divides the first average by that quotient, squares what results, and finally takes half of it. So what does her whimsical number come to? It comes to 211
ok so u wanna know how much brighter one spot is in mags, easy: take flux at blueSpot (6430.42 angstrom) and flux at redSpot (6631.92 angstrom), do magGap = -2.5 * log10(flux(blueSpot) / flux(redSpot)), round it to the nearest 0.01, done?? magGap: 0.02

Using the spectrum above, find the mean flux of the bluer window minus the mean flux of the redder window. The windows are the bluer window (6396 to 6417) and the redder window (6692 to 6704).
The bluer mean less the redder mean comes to 0.81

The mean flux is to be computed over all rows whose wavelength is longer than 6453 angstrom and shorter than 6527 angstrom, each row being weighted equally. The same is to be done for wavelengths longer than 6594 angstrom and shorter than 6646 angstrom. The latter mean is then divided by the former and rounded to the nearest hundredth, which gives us 0.98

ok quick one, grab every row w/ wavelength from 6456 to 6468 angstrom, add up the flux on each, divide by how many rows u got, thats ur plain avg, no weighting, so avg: 19.5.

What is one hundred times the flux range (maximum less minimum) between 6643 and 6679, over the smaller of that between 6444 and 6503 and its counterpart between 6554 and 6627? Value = 113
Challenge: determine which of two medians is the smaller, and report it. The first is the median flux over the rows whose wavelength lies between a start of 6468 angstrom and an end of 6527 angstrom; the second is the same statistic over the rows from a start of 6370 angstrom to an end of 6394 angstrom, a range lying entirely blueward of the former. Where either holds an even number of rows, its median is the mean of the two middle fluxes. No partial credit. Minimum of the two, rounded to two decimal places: 19.76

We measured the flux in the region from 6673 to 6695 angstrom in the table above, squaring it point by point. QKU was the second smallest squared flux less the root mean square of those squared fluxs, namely -17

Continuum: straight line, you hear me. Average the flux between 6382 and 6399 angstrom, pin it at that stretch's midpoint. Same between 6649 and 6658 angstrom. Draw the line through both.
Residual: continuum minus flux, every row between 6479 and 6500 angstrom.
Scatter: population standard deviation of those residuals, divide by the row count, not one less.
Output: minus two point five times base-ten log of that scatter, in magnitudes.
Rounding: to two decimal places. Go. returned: 0.20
